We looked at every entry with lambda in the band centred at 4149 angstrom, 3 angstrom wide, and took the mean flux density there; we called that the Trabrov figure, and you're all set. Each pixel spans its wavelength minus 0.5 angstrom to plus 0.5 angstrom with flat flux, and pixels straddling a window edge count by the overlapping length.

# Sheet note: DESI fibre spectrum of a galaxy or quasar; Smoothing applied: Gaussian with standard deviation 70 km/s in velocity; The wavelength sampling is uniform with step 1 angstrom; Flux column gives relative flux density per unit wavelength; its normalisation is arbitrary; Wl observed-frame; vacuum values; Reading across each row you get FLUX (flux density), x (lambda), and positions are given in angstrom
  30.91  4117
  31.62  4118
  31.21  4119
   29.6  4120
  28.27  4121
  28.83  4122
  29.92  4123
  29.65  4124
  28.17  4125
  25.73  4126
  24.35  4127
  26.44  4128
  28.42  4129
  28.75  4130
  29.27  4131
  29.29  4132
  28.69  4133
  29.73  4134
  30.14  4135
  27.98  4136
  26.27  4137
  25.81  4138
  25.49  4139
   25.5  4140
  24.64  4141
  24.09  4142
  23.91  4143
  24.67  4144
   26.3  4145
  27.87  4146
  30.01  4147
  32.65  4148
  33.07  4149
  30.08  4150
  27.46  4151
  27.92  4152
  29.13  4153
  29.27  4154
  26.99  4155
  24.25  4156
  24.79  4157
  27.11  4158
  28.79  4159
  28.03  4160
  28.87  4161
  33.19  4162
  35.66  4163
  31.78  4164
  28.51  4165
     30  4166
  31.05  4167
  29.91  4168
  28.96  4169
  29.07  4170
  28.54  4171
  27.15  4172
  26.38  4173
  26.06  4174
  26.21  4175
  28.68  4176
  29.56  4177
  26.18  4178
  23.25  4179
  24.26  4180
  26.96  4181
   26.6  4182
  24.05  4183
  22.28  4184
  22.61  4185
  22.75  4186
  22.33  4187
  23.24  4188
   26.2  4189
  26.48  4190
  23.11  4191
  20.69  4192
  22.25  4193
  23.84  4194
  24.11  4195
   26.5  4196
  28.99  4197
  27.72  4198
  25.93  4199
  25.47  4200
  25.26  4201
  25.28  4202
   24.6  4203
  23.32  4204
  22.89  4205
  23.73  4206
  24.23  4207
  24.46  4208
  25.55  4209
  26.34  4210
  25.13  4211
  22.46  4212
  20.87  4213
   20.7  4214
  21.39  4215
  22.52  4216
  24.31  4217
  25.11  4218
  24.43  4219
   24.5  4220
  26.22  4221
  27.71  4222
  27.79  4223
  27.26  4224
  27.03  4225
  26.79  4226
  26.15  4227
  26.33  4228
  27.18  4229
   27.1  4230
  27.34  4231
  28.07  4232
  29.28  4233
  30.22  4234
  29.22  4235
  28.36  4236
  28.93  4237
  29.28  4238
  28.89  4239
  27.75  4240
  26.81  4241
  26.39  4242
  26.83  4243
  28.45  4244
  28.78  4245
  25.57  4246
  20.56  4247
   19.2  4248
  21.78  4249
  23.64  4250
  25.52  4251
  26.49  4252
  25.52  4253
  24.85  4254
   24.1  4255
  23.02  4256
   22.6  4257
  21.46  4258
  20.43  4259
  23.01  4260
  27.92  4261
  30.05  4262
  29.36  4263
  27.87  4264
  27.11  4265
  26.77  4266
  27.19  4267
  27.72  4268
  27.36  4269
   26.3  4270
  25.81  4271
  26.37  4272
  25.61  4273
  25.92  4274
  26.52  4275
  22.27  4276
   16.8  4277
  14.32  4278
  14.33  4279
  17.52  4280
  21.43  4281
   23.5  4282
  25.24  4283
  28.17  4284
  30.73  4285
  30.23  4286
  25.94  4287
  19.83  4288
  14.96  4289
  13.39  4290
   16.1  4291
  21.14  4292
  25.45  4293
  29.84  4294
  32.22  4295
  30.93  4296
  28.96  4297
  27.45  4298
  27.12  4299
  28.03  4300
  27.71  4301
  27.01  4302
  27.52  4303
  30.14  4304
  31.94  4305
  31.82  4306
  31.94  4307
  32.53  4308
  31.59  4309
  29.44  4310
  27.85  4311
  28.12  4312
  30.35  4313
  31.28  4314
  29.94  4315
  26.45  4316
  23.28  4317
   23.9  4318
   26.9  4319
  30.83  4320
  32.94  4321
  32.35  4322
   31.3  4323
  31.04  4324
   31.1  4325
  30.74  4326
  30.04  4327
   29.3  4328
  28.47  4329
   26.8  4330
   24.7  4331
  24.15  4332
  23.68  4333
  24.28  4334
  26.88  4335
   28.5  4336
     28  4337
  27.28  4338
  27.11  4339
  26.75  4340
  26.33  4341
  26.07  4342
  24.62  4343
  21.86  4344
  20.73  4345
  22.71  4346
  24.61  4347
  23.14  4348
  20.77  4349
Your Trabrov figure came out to 32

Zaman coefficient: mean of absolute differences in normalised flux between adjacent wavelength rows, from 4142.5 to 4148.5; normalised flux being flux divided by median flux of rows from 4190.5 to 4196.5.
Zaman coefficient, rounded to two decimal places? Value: 0.07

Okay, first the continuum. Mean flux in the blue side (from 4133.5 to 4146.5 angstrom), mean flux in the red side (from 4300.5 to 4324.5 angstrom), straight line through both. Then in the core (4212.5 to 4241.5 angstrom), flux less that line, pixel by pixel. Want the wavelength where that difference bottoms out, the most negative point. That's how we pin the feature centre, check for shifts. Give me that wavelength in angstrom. 4214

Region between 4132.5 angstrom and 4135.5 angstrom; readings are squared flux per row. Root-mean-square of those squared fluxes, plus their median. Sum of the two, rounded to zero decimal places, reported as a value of 1756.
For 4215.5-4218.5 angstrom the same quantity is 1169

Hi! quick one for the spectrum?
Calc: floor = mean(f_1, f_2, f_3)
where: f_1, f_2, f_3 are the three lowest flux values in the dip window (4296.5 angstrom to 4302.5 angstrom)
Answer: 27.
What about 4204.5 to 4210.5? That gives 24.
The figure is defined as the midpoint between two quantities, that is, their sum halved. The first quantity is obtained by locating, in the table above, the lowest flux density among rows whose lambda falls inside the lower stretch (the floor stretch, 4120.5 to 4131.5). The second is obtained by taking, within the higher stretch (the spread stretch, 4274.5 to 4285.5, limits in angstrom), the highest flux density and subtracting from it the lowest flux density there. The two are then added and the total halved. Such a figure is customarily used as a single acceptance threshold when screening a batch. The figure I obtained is 20.4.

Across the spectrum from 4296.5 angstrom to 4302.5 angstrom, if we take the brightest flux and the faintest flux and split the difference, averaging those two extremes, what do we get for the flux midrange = 28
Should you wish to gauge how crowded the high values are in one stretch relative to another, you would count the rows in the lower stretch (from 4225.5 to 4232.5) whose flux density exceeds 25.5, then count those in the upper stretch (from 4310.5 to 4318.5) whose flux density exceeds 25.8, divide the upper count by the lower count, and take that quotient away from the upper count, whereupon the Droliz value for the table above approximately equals 5.1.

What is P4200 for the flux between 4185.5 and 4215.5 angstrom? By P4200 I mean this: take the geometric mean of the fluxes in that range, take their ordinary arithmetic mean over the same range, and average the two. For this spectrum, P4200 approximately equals 24.2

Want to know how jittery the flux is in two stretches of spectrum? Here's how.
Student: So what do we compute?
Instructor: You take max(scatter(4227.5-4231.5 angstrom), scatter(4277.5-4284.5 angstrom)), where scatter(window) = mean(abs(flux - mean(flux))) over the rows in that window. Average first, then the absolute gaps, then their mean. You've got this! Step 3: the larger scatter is 4.5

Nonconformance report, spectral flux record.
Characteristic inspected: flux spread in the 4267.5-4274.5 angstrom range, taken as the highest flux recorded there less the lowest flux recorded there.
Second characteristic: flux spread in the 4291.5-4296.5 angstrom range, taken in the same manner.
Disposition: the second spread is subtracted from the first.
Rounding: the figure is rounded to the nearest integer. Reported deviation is -9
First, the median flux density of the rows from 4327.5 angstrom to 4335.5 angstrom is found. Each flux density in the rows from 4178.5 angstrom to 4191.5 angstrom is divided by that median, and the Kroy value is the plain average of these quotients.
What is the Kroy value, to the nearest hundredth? 0.94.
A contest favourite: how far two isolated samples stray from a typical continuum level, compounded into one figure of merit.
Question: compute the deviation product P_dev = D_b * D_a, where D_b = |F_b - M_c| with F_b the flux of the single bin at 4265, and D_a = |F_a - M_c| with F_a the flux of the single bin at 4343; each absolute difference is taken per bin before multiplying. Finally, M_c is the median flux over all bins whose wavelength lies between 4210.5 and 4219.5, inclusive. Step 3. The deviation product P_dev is 10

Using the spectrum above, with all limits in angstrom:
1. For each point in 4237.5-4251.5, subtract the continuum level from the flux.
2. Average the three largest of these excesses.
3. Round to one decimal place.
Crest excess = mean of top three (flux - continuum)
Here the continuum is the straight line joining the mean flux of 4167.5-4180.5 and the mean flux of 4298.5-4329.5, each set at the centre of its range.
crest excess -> 0.7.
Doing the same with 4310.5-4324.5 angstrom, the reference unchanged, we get 2.7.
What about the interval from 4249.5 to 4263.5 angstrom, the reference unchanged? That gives 0.5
